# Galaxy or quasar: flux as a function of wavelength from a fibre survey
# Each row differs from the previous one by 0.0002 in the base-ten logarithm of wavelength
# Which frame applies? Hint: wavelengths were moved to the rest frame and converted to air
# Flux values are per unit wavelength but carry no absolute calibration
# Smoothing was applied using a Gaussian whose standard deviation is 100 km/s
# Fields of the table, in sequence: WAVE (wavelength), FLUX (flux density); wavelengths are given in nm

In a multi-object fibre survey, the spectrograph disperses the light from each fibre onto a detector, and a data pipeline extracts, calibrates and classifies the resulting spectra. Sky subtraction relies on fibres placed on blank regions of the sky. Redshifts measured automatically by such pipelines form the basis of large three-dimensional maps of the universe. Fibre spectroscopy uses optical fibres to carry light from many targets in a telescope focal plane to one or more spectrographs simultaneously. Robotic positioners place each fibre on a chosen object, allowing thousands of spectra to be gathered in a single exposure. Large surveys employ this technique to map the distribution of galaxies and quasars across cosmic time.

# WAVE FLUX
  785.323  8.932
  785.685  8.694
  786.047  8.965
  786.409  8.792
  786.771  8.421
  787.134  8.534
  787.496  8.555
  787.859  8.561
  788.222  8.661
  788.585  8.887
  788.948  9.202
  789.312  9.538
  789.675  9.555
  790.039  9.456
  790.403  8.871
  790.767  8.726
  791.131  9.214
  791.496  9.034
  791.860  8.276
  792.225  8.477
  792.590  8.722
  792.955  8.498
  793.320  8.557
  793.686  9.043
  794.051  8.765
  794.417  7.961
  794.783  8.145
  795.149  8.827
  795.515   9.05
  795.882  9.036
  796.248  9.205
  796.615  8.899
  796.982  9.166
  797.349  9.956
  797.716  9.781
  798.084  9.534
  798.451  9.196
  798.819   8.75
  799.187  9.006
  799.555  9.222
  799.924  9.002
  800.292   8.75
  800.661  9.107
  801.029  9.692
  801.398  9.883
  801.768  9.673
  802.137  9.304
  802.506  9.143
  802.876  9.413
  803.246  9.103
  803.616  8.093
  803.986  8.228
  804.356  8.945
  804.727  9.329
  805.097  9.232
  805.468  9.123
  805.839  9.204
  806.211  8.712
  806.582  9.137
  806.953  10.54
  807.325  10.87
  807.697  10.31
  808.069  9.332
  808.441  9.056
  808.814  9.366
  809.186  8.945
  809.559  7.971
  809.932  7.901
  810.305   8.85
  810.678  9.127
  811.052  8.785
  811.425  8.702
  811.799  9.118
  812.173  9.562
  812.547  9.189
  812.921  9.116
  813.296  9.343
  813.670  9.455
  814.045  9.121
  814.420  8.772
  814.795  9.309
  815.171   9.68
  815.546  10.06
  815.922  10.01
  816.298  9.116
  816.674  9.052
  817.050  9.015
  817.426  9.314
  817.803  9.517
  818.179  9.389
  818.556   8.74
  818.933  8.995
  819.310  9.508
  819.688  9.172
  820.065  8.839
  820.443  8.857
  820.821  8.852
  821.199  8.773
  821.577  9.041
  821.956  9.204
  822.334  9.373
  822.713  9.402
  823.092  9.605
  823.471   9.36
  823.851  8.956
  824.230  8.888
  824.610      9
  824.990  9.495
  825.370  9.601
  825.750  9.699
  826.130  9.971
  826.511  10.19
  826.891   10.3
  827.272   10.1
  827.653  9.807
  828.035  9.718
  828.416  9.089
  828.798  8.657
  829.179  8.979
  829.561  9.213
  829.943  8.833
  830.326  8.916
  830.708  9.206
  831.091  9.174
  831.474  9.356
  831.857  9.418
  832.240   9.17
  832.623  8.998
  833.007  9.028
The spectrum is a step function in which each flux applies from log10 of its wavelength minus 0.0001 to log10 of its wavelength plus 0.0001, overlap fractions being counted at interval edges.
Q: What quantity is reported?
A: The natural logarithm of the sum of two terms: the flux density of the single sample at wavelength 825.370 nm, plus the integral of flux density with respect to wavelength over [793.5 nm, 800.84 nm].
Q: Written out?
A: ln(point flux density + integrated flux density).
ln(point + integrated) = 4.3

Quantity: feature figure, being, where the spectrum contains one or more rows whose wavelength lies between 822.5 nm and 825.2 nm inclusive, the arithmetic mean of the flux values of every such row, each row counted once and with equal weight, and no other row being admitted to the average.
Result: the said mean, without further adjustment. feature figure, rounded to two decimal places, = 9.24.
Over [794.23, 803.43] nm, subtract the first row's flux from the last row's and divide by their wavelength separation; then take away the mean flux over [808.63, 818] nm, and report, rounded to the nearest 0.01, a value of -9.01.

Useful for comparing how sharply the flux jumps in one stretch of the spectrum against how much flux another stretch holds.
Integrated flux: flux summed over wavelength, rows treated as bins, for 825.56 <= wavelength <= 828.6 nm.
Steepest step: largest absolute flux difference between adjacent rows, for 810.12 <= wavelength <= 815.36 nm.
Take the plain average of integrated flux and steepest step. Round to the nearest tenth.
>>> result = 15.3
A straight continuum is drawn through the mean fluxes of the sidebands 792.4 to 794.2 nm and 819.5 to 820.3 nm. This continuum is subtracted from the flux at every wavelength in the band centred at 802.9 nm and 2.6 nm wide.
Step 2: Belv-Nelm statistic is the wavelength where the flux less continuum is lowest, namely 803.616 nm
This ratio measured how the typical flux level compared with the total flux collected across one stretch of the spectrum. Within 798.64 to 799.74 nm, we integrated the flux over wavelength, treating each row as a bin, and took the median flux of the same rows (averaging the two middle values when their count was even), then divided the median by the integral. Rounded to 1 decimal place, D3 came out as 0.9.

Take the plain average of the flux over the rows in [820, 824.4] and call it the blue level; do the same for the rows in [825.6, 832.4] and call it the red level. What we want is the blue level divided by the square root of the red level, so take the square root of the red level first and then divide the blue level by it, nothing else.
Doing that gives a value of 2.96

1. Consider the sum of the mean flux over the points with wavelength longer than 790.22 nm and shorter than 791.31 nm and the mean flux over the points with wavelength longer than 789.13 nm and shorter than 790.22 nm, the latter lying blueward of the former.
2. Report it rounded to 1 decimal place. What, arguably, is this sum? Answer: 18.5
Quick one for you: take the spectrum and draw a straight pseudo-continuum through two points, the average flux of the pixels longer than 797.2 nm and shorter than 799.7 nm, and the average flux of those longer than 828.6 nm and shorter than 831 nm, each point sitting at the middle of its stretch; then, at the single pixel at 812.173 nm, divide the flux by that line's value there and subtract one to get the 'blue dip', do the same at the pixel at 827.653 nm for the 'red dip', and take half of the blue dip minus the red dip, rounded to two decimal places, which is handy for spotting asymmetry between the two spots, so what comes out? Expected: -0.02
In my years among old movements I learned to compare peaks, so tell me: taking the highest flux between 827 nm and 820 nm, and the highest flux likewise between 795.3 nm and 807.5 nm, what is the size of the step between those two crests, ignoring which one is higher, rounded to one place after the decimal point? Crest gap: 0.6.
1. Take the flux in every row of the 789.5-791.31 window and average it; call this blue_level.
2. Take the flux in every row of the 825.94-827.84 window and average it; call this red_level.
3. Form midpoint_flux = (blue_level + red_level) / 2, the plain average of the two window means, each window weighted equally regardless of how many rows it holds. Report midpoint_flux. 9.6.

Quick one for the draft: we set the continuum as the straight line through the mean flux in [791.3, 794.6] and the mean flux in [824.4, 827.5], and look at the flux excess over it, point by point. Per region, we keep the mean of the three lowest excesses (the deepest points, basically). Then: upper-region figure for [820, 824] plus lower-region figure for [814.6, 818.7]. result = -1.3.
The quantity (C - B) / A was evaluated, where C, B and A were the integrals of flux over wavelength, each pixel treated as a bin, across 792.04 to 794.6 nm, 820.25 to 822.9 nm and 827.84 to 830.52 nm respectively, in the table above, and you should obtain -0.09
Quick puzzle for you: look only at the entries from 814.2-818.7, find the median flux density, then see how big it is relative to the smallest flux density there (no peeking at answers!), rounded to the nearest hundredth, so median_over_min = 1.07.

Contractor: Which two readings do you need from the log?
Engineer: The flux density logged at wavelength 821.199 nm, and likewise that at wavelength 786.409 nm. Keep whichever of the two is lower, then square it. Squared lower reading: 77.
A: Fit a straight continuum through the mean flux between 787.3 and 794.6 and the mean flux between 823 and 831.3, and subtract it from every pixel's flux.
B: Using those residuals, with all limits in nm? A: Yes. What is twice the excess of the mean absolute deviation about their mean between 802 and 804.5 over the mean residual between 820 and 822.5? 1.5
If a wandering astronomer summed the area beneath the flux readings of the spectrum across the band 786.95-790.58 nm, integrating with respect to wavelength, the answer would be 32.6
